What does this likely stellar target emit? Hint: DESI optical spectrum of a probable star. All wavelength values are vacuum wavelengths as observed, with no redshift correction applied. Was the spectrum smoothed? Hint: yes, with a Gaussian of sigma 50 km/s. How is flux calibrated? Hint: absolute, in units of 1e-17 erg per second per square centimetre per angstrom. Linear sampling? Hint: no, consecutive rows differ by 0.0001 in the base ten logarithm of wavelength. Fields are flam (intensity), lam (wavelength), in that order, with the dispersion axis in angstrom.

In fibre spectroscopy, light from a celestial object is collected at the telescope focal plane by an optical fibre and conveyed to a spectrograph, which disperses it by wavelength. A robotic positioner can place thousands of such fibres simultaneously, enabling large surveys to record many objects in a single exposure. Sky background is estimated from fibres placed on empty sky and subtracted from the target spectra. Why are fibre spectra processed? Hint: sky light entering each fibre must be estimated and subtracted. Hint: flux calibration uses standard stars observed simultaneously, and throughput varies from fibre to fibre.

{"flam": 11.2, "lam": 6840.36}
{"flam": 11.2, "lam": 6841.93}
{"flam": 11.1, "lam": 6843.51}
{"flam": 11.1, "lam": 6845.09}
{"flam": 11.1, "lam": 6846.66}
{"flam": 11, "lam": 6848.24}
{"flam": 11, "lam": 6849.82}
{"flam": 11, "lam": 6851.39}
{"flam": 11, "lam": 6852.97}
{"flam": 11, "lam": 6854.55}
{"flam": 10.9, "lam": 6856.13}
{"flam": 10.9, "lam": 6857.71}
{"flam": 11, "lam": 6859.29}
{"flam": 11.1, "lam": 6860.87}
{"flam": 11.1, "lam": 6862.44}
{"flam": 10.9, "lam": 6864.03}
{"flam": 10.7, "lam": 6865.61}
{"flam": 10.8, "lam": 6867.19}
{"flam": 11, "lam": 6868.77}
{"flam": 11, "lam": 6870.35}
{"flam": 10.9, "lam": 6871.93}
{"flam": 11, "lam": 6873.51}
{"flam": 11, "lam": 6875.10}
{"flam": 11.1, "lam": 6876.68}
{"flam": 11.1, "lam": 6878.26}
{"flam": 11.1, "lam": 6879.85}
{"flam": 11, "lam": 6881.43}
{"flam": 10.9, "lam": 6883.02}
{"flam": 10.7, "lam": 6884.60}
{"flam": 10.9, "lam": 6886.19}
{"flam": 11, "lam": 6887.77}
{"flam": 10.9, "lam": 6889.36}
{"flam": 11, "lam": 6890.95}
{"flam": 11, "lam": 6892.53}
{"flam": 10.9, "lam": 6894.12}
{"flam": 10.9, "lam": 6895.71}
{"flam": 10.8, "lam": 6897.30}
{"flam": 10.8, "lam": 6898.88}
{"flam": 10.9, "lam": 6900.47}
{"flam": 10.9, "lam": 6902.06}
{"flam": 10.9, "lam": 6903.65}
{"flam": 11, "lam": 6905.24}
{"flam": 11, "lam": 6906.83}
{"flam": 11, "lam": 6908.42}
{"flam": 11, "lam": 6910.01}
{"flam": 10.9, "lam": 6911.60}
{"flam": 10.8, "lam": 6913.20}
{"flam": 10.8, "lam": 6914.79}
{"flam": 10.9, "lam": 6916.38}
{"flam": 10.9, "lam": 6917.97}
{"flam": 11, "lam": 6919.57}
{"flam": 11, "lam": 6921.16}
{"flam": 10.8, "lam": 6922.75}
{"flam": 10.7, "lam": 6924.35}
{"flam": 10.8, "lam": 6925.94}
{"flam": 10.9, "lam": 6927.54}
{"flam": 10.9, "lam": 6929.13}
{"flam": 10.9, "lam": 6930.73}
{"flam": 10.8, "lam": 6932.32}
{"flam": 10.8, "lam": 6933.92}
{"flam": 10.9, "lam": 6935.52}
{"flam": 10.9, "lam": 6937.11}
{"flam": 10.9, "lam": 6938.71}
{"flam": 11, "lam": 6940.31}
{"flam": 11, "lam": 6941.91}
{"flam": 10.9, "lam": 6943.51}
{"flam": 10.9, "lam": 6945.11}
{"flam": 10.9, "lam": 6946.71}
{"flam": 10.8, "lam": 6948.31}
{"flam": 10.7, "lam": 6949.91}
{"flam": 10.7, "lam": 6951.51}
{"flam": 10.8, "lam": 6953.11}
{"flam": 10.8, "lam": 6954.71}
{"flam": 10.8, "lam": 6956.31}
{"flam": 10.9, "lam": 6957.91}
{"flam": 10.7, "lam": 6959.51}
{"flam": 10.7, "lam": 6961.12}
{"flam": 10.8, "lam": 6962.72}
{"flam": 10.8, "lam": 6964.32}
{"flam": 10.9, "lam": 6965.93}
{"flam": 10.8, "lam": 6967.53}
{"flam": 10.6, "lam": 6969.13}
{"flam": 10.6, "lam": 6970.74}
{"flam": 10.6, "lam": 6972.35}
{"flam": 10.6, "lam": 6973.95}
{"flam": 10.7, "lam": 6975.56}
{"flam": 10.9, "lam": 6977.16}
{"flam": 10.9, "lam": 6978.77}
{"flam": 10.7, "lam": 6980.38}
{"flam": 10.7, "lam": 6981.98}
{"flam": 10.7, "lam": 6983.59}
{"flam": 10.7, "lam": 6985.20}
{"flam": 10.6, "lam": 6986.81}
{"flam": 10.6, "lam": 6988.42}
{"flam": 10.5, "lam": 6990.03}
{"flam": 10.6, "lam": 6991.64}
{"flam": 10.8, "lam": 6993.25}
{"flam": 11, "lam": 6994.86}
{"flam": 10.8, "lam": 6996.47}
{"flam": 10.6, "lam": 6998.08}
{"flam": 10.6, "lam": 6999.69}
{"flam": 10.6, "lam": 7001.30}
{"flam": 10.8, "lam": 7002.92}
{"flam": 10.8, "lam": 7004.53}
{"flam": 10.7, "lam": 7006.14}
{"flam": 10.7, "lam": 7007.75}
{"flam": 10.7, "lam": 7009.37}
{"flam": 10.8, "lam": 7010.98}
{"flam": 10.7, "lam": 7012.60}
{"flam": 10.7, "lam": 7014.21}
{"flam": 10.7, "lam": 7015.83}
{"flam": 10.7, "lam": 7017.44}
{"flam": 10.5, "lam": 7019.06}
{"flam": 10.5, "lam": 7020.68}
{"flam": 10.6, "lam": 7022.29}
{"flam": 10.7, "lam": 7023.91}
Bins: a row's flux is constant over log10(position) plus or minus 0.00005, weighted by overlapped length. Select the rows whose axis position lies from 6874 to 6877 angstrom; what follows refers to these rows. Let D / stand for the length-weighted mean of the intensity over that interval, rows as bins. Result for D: 11.0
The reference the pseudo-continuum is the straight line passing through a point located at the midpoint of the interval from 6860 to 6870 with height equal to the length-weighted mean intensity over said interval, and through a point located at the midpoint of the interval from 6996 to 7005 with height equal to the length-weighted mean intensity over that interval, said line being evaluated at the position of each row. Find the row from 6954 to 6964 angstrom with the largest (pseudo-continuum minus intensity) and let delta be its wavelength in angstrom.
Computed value 6959.51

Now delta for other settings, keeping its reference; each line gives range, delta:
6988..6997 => 6990.03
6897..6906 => 6897.30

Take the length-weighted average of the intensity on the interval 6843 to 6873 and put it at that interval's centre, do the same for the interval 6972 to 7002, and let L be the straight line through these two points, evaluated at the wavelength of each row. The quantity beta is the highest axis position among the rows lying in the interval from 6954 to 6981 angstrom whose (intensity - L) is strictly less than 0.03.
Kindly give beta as 6980.38 angstrom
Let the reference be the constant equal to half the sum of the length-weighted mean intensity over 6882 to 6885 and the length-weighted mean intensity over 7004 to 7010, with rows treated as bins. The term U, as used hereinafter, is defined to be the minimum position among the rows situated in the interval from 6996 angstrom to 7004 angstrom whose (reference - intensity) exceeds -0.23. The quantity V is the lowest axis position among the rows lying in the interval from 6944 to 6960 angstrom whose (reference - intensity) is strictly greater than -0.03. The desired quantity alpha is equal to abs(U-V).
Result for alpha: 48.2 angstrom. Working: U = 6996.47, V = 6948.31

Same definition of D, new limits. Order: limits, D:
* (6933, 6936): 10.8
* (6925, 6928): 10.8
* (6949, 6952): 10.7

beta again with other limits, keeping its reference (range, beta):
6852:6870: 6867.19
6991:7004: 7001.30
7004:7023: 7022.29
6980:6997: 6991.64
